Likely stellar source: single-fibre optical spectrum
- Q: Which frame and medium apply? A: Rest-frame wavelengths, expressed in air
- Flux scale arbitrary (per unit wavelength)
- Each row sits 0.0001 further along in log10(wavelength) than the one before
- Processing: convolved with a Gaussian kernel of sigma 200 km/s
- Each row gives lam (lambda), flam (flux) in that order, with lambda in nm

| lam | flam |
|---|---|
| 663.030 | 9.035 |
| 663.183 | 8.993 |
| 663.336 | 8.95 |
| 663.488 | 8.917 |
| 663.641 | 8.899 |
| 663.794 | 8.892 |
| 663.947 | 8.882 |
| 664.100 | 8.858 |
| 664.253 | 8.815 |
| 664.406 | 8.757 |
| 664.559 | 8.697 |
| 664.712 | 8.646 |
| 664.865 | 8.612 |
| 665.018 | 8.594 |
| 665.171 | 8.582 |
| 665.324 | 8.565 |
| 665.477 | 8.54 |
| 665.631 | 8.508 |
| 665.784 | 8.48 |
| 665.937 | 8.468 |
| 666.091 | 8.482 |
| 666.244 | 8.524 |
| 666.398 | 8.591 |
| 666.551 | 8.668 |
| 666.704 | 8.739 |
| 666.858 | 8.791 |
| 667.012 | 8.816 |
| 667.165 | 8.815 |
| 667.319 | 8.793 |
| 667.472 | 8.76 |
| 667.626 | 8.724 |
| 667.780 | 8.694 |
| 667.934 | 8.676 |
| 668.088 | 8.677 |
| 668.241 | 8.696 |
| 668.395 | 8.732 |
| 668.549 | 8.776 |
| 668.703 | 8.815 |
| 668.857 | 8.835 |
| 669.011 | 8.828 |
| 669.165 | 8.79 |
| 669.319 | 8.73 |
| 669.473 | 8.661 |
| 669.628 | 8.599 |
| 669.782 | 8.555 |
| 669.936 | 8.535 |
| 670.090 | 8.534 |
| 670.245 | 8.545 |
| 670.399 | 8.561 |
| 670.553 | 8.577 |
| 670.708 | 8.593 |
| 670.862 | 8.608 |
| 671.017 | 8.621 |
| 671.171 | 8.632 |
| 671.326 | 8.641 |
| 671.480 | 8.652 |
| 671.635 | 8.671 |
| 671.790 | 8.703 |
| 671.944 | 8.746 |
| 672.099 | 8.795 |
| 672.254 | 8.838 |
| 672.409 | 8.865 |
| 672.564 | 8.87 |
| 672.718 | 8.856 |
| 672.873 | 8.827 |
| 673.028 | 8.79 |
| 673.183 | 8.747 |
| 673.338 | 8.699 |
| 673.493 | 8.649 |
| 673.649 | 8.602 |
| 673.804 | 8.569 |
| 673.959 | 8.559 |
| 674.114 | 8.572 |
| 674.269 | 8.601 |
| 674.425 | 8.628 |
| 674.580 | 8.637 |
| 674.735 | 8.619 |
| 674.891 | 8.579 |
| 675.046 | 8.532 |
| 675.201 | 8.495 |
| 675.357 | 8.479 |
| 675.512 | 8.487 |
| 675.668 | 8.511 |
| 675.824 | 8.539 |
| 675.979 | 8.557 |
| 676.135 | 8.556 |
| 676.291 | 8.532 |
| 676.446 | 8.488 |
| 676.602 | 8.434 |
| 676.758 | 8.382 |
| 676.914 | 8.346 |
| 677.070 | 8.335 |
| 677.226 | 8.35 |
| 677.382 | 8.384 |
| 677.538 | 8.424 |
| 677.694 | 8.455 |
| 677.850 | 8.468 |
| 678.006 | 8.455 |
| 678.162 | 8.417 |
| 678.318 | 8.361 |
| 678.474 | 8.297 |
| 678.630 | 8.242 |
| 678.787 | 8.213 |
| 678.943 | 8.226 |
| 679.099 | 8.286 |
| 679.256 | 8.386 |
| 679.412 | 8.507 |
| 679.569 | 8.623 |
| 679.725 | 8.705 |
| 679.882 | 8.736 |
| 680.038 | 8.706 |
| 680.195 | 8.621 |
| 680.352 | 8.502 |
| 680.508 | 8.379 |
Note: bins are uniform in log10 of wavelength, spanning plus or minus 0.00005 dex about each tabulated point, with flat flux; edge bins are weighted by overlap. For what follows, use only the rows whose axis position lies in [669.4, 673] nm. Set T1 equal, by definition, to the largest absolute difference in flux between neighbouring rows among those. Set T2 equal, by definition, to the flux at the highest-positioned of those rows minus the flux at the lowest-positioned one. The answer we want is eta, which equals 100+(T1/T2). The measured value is 100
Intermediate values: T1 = 0.062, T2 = 0.17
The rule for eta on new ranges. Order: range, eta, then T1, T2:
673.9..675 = 102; 0.040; 0.02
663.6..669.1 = 99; 0.077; -0.07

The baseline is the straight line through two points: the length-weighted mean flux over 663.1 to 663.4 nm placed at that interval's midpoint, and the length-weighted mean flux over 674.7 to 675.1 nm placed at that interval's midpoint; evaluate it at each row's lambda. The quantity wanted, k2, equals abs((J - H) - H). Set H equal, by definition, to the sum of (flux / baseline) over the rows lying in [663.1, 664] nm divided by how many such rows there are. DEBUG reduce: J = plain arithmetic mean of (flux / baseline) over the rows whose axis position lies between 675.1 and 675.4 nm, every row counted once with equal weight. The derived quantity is 1.00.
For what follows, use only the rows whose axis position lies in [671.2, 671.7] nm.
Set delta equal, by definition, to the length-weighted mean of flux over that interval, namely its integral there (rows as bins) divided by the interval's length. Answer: 8.65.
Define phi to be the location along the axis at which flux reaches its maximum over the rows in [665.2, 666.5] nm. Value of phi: 666.398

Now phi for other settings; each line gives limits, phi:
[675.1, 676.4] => 675.979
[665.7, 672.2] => 668.857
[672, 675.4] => 672.564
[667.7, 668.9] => 668.857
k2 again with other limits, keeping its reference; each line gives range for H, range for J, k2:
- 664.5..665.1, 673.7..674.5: 0.94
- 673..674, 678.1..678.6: 1.02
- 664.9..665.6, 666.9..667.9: 0.93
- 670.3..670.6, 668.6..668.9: 0.96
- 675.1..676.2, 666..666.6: 1.03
